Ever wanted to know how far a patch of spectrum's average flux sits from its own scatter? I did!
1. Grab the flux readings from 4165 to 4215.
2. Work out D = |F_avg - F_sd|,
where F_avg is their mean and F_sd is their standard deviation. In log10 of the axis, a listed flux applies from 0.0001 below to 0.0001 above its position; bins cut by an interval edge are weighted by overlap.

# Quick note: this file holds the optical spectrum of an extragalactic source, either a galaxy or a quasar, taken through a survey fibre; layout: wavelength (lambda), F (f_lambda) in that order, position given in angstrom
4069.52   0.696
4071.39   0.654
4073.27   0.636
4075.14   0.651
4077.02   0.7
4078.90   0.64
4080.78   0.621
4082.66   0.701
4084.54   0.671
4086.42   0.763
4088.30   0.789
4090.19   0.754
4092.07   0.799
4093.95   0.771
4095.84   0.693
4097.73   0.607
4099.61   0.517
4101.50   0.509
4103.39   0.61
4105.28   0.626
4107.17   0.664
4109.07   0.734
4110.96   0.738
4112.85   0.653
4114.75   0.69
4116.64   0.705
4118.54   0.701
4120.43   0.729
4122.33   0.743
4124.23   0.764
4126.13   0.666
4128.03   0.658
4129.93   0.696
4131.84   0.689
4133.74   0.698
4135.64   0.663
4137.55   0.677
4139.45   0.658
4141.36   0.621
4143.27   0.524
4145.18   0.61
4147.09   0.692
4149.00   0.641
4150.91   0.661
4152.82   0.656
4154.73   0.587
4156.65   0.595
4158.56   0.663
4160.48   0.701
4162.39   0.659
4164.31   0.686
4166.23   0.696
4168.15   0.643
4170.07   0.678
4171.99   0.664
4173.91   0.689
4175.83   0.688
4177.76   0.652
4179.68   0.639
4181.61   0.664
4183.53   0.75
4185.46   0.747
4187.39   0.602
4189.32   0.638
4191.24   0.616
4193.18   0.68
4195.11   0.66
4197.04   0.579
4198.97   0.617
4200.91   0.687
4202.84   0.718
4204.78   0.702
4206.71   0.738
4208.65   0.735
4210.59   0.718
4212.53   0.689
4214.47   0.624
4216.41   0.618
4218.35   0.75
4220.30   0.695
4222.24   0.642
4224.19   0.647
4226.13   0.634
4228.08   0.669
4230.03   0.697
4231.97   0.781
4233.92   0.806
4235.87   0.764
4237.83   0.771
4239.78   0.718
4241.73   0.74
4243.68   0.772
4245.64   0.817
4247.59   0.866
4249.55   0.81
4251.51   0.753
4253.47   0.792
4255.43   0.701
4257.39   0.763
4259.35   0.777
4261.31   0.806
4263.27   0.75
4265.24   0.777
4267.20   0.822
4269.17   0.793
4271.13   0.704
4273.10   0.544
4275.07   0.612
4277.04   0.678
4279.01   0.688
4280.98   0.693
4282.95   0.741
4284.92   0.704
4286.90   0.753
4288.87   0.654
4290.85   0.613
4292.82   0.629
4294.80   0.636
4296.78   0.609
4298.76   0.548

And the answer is 0.63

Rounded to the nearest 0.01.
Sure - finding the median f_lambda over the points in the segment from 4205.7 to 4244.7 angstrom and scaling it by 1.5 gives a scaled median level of 1.08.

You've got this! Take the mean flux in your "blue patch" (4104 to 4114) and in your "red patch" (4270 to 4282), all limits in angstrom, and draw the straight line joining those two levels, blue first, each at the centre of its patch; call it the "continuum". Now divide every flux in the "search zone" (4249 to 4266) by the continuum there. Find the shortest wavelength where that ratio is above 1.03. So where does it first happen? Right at 4249.55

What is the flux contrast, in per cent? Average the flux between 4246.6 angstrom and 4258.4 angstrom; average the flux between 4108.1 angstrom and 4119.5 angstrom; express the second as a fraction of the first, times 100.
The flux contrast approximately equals 90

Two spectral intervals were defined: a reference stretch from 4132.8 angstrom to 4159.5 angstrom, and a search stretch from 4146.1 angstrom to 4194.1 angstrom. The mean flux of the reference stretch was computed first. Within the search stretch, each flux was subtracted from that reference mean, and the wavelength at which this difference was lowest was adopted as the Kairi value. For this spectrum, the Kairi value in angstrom 4183.53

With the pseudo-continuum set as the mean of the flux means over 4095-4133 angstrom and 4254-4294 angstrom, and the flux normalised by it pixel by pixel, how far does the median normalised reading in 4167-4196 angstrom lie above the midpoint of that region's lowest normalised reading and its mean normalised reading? 0.04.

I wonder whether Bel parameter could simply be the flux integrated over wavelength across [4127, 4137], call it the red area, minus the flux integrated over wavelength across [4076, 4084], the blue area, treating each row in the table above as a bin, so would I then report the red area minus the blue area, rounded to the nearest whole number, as 1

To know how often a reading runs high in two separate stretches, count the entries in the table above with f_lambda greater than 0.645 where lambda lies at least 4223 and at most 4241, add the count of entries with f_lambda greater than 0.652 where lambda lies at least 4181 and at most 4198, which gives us 13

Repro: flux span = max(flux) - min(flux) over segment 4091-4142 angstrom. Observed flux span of 0.29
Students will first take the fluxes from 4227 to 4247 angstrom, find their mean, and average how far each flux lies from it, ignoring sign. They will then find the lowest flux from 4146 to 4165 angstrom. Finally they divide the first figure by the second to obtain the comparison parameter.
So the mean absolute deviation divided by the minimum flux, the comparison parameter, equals 0.065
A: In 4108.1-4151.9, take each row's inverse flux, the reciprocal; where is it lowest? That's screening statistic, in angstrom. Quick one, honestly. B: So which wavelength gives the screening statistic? 4124.23 angstrom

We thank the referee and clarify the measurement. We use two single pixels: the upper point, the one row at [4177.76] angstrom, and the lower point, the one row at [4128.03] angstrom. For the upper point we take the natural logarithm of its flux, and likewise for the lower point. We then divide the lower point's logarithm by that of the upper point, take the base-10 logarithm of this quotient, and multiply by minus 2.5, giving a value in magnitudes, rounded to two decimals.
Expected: 0.02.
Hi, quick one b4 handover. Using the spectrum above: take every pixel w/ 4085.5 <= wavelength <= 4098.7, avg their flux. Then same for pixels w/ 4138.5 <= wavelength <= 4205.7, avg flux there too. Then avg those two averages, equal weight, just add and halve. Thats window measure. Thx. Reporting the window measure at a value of 0.698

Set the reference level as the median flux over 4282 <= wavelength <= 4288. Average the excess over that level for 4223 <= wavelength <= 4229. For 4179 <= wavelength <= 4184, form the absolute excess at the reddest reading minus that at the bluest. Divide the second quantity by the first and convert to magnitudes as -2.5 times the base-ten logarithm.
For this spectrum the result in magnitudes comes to 0.0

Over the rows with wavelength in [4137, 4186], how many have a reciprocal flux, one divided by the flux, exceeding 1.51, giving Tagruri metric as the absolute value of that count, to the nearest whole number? 13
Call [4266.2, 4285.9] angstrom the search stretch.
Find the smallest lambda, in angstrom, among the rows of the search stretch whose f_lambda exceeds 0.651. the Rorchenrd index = 4267.20 angstrom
